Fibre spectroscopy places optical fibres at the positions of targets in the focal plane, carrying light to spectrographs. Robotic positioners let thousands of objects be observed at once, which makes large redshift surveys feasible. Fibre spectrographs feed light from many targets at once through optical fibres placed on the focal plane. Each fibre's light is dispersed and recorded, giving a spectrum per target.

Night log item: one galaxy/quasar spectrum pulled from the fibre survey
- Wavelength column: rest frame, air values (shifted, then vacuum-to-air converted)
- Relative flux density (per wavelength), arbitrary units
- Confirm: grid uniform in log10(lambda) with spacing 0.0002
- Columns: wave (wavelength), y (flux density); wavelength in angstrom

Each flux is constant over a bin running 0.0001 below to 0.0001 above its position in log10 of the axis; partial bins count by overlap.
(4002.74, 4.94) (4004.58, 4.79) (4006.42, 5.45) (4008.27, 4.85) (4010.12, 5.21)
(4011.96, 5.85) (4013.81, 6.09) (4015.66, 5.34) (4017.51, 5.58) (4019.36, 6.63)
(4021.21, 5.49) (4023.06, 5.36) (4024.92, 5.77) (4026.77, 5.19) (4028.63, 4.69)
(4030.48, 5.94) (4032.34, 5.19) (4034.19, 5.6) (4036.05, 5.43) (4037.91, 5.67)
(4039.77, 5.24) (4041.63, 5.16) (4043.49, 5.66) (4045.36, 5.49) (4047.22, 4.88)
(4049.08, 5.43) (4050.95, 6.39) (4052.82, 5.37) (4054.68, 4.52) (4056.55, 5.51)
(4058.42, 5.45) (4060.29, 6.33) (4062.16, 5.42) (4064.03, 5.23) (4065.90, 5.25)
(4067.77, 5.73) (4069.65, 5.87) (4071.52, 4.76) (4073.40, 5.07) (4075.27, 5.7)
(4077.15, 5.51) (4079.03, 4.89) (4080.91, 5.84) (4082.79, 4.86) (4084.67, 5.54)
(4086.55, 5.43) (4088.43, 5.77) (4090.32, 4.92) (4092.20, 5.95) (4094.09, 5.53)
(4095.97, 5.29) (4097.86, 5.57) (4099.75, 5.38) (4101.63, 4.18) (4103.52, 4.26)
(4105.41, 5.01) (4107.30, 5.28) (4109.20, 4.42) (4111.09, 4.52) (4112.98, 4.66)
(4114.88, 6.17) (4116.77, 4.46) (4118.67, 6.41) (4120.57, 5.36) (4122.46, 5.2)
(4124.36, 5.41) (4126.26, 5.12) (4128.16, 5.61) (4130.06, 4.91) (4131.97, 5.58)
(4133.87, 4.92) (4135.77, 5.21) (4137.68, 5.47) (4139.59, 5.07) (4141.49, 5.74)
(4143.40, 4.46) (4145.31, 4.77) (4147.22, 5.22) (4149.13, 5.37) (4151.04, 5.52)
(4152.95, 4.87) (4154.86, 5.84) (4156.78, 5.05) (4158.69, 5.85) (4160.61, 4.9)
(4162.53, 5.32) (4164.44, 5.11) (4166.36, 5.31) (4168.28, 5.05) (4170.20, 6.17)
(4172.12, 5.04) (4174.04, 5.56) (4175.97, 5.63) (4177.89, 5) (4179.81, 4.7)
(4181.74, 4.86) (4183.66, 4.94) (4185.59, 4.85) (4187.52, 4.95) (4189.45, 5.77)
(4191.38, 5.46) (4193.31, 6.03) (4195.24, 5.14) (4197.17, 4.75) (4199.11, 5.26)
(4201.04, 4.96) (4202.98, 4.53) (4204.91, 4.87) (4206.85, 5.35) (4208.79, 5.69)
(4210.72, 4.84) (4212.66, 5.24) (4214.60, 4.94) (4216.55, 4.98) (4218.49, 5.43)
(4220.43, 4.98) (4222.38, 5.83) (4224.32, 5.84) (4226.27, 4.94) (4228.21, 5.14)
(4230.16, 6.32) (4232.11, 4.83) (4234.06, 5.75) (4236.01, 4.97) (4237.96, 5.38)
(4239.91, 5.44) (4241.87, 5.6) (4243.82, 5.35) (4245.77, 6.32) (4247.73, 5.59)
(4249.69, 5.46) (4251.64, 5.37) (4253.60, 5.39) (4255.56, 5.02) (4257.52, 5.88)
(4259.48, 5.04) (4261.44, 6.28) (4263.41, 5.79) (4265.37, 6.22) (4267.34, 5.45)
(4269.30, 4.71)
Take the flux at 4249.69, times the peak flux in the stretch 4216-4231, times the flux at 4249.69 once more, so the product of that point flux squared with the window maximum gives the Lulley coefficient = 188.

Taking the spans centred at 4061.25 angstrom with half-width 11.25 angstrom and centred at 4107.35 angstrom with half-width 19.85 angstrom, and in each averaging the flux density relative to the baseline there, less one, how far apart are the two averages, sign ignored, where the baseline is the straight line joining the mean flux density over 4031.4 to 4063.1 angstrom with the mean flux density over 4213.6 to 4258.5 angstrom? 0.05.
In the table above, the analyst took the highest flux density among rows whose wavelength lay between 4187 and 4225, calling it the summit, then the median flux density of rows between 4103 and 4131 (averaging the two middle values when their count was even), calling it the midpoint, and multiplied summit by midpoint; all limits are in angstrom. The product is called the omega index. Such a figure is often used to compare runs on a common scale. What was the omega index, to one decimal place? 30.9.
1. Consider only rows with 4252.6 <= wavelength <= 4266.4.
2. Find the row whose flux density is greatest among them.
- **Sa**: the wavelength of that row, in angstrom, 4261.44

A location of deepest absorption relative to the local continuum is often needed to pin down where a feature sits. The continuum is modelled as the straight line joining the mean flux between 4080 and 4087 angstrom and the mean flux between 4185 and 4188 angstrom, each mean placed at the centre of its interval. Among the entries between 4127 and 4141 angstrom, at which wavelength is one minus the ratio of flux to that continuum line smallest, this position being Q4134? 4128.16 angstrom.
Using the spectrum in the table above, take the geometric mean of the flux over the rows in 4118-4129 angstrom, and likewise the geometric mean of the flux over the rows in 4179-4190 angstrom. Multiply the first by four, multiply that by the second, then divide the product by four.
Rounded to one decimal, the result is 27.5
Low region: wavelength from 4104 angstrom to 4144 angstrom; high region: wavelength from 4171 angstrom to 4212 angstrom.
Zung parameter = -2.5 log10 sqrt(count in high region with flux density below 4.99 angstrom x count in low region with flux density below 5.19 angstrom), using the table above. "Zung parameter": -2.50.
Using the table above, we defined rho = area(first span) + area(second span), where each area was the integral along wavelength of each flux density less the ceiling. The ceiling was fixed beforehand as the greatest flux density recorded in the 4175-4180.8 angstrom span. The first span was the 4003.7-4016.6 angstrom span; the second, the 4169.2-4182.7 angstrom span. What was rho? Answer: -8.1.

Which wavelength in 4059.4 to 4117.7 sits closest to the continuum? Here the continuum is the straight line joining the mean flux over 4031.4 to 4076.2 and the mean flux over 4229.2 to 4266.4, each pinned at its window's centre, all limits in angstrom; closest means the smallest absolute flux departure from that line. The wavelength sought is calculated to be 4062.16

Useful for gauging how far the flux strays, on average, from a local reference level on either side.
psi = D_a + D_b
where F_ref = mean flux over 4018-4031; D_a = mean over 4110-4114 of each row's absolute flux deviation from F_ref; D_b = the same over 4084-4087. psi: 1.1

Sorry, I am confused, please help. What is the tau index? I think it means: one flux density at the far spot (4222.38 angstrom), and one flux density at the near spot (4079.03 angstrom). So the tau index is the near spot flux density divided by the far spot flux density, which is 0.8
